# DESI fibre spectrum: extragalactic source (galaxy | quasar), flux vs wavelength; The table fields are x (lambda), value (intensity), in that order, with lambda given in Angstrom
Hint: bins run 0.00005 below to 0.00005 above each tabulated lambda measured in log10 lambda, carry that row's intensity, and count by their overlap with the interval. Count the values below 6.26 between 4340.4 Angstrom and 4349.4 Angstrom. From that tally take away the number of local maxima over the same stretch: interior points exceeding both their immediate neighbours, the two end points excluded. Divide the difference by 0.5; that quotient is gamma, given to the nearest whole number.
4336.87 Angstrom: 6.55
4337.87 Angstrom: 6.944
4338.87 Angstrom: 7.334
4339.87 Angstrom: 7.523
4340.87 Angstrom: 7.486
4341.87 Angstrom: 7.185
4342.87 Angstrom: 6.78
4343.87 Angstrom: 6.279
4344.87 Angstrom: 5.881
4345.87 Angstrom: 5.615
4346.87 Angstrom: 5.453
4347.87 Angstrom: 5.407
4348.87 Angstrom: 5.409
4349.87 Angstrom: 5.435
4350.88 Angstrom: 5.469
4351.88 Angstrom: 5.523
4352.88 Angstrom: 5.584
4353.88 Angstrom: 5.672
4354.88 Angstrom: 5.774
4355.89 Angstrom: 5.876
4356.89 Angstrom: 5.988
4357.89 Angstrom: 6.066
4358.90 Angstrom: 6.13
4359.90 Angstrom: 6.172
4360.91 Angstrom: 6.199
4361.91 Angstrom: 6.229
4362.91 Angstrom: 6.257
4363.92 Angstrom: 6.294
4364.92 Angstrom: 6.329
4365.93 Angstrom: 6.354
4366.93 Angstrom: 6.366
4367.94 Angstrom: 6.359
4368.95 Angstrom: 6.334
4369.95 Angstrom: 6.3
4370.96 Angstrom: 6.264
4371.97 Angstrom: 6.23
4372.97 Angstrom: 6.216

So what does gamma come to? 10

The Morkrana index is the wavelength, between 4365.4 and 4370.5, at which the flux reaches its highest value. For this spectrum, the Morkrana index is 4366.93 Angstrom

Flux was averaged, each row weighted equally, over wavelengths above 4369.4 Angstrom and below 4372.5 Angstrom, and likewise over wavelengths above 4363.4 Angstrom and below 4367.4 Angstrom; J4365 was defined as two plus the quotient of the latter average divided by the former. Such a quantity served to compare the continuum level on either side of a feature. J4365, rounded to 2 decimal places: 3.01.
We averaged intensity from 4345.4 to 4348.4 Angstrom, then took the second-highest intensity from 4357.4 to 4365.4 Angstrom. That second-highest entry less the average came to 0.8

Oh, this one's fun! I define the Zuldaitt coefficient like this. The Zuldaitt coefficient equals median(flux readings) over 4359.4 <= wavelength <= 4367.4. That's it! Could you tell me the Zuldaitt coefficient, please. 6.28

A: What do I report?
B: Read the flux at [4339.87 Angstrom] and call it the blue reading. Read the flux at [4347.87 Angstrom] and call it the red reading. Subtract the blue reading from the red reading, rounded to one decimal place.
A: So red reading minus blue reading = -2.1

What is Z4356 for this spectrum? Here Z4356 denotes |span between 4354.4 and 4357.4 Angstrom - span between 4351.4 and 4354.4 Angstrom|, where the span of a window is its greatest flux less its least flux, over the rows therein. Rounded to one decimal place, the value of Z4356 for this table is 0.1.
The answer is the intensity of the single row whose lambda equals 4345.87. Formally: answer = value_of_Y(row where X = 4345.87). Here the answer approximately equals 5.615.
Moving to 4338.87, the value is 7.334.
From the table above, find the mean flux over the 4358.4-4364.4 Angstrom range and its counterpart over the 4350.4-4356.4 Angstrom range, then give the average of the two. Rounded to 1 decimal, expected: 5.9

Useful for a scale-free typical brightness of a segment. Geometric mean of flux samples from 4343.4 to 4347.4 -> 5.8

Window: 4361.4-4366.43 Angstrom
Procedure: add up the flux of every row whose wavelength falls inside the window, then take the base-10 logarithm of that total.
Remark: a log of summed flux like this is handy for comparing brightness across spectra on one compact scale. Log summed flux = 1.50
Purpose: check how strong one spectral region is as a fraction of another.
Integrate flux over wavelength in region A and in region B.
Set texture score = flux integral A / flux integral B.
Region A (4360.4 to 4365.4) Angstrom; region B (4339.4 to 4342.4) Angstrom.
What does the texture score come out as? 1.4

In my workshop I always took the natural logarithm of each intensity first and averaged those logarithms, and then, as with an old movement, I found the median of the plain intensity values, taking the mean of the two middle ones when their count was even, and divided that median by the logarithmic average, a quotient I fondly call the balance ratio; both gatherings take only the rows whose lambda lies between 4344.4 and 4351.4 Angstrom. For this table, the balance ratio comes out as 3.19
